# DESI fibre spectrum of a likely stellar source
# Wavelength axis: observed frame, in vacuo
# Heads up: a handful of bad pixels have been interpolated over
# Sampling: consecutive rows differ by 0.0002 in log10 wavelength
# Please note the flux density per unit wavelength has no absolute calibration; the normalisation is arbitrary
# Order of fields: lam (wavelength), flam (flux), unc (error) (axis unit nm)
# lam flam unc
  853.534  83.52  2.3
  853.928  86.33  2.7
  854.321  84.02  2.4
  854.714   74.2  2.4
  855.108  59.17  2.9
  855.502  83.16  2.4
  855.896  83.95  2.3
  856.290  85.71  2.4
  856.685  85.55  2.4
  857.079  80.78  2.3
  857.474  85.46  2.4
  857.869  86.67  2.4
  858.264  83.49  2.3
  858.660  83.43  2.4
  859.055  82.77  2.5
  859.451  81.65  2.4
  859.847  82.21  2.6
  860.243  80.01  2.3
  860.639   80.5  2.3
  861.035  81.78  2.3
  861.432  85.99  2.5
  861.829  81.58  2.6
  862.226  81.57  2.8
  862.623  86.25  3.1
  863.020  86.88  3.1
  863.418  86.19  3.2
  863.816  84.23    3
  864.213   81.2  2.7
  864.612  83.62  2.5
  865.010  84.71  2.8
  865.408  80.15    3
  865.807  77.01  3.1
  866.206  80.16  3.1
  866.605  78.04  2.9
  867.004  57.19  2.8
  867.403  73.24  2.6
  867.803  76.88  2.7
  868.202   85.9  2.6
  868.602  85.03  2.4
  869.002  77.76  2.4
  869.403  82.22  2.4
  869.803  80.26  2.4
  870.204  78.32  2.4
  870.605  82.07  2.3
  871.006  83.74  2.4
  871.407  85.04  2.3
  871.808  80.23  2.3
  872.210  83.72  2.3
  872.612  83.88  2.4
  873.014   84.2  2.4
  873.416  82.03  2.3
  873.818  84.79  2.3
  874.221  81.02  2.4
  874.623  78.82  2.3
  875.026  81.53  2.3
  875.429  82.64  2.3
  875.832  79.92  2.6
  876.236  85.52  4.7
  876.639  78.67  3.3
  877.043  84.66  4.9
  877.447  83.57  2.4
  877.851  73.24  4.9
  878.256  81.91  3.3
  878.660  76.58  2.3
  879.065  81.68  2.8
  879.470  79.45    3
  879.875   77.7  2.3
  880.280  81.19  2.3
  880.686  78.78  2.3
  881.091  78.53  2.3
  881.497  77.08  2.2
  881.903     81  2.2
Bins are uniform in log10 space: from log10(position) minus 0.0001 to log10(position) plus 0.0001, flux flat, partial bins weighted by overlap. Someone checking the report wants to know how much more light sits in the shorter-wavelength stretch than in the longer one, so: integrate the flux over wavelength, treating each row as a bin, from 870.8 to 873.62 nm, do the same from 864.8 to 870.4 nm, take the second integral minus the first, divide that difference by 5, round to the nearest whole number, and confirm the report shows 41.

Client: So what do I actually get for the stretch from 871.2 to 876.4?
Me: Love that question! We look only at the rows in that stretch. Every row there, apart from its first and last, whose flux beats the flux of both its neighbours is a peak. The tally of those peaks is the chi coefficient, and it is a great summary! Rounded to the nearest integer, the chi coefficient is 3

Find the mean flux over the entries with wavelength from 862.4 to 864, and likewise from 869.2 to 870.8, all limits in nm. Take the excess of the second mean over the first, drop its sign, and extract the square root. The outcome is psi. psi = 2.3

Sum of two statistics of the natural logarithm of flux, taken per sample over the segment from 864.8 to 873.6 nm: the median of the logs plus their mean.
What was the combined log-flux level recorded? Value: 8.78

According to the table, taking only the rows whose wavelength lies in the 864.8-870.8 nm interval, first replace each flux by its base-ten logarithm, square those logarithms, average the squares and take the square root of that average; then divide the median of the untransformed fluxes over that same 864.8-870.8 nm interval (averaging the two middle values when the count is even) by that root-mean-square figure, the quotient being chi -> 42.32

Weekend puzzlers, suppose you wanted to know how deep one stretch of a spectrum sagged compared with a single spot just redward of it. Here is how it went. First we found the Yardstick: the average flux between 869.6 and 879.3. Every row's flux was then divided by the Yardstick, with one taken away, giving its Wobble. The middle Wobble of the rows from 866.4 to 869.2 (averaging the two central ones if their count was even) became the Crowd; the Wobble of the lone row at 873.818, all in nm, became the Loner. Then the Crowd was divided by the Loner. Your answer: -1.2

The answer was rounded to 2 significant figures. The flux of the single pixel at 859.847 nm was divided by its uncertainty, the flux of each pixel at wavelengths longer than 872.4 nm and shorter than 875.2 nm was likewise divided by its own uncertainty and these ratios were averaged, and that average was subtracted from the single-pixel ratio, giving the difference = -3.5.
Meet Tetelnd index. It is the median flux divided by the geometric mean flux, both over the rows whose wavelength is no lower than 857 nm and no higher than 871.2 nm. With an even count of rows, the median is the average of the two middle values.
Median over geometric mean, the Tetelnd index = 1.01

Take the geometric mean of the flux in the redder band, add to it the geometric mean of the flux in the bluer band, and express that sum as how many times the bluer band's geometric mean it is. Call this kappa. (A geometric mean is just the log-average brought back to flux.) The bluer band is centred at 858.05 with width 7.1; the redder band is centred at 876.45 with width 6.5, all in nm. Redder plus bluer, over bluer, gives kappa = 2.00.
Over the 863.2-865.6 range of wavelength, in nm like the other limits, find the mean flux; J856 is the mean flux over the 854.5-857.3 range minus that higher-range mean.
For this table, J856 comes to -4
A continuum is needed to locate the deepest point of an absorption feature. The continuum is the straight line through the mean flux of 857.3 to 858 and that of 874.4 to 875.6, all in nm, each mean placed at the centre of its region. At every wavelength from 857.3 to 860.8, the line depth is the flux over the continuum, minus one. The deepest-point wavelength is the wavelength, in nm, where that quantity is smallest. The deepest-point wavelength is 860.243 nm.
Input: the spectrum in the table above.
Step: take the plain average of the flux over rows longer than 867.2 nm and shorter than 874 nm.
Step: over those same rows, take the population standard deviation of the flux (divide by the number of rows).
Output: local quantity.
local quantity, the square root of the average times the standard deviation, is 17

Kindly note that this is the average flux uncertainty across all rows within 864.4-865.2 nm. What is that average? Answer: 2.65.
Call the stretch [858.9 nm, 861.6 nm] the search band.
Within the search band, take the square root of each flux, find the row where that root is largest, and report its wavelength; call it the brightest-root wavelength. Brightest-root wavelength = 861.432 nm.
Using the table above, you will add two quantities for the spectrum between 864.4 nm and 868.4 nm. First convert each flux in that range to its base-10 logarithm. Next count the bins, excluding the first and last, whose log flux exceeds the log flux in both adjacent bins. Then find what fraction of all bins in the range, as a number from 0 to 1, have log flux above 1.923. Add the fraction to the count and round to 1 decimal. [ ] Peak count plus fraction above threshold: 2.2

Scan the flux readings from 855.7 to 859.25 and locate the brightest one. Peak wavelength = 857.869 nm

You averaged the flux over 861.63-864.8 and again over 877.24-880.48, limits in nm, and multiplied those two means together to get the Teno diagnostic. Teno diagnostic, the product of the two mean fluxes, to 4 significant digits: 6666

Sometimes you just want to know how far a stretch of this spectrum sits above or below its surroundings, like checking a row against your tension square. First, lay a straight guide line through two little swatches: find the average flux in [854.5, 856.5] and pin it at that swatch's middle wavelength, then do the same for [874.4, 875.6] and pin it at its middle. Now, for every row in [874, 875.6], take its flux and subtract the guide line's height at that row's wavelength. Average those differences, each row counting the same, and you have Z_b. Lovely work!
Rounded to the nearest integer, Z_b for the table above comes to 0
